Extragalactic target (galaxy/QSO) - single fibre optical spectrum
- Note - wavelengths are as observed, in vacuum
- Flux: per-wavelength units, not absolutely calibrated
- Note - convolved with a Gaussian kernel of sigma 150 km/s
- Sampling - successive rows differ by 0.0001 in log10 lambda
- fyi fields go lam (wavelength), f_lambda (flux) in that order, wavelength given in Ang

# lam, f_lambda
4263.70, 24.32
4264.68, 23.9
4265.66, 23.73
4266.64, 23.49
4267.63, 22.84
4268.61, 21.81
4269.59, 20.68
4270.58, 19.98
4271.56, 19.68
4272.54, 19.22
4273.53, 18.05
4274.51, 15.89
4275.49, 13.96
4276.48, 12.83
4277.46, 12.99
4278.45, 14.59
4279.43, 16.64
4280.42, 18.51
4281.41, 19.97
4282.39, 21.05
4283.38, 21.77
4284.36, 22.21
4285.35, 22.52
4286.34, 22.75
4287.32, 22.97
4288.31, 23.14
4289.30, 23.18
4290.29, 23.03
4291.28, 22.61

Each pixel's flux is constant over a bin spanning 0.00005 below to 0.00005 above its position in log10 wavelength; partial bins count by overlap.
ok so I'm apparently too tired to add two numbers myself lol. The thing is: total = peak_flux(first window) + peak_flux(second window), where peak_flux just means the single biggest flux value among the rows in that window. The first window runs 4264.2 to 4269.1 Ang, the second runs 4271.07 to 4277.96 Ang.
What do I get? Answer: 43.6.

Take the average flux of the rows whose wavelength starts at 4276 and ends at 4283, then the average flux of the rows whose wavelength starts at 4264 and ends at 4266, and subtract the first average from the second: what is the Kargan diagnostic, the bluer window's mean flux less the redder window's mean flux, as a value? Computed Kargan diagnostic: 7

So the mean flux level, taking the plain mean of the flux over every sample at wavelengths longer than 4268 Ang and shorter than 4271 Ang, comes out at 21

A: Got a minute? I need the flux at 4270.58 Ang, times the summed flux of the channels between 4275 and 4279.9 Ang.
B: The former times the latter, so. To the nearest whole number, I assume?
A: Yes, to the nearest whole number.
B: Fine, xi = 1419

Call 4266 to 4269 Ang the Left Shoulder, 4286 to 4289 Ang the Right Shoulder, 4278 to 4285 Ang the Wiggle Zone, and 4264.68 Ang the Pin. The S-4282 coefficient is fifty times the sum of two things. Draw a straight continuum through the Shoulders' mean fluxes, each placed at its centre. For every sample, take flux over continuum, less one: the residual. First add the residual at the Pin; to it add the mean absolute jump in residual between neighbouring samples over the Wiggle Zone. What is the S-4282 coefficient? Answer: 5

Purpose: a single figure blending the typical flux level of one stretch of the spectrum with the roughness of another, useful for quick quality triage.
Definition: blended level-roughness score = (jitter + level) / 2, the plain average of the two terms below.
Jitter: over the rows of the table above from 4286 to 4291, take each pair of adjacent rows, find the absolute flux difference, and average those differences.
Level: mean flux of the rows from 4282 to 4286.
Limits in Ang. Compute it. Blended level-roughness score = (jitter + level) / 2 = 11.0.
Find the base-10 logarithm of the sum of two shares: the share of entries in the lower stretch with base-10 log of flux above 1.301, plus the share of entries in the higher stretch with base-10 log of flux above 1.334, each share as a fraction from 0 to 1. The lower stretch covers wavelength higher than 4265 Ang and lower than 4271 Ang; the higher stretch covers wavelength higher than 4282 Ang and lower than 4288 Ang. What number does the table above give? 0.22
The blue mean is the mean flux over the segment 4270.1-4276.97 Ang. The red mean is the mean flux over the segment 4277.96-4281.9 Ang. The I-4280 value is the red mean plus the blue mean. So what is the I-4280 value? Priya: 35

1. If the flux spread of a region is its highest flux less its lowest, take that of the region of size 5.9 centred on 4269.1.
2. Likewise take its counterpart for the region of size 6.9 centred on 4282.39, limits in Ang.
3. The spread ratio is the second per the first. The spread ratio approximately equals 1.54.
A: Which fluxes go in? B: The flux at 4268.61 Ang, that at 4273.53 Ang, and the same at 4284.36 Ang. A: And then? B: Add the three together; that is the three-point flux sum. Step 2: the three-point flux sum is 62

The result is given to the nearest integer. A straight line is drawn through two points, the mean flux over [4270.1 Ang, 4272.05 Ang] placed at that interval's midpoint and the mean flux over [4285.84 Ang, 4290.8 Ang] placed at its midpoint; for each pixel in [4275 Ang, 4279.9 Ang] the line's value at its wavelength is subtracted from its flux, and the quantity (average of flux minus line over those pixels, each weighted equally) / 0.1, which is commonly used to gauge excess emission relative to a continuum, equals -68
